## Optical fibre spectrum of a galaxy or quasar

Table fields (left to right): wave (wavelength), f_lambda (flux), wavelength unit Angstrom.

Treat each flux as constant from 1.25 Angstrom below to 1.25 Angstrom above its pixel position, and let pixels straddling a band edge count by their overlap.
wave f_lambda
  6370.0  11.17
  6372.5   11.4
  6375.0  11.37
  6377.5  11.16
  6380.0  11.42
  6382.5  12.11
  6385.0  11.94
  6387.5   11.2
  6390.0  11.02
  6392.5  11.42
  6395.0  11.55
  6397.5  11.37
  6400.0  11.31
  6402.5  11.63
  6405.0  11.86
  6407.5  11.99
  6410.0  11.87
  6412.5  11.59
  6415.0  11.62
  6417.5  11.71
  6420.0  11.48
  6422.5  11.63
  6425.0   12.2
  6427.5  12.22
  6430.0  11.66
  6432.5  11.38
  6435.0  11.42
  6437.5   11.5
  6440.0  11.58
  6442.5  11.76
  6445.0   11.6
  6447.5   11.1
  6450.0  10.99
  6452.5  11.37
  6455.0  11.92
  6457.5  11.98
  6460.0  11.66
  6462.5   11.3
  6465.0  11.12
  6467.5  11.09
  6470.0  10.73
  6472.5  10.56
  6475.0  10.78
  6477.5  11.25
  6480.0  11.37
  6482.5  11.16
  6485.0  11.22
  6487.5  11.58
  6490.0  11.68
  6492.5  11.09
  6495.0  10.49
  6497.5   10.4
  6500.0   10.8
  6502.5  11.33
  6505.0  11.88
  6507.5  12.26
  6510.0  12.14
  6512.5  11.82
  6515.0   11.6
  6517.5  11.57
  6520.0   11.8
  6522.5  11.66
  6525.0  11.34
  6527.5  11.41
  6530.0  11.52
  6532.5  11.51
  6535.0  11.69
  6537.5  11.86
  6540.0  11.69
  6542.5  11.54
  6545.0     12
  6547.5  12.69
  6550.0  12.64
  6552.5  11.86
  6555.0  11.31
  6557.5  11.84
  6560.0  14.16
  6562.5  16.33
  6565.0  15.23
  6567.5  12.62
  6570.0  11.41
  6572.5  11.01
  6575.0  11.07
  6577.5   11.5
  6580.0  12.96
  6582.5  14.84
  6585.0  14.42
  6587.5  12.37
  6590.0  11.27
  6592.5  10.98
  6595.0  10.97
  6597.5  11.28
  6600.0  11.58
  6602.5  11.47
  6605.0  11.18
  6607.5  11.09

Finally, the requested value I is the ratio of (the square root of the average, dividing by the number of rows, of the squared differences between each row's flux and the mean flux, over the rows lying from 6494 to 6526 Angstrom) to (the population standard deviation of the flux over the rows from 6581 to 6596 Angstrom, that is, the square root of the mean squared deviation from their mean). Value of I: 0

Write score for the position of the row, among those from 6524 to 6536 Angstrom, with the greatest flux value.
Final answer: 6535.0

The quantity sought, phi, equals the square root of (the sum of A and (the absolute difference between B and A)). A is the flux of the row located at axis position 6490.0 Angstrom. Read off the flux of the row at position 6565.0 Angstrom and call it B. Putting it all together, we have 3.9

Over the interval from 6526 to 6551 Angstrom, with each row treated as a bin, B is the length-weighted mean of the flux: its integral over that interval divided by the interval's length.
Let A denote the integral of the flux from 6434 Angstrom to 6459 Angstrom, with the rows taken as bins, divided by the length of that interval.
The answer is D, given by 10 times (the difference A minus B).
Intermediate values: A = 11.5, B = 11.8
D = -3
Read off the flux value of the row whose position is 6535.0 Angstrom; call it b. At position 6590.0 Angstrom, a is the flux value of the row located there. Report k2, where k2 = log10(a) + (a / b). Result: 2.02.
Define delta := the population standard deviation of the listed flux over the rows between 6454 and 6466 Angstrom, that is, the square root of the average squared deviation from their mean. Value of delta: 0.34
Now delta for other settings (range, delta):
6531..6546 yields 0.17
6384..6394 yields 0.35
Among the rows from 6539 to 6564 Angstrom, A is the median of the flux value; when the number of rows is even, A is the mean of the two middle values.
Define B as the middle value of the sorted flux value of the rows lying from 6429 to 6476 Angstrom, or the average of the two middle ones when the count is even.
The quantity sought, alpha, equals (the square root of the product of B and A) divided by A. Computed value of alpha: 0.98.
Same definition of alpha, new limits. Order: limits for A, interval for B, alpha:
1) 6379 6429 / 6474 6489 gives 0.98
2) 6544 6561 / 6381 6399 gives 0.98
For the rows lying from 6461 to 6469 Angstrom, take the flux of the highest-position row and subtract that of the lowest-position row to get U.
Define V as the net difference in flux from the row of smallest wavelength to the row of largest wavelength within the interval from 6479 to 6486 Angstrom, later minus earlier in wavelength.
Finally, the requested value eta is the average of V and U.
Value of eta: -0.18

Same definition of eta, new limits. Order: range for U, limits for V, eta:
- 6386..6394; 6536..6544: -0.05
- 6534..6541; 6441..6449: -0.33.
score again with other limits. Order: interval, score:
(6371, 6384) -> 6382.5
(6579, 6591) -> 6582.5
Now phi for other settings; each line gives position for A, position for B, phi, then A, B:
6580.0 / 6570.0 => 3.8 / 12.96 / 11.41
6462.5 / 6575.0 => 3.4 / 11.3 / 11.07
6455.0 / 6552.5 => 3.5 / 11.92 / 11.86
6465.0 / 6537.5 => 3.4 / 11.12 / 11.86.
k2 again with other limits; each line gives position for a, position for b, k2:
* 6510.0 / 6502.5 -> 2.16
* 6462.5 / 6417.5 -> 2.02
